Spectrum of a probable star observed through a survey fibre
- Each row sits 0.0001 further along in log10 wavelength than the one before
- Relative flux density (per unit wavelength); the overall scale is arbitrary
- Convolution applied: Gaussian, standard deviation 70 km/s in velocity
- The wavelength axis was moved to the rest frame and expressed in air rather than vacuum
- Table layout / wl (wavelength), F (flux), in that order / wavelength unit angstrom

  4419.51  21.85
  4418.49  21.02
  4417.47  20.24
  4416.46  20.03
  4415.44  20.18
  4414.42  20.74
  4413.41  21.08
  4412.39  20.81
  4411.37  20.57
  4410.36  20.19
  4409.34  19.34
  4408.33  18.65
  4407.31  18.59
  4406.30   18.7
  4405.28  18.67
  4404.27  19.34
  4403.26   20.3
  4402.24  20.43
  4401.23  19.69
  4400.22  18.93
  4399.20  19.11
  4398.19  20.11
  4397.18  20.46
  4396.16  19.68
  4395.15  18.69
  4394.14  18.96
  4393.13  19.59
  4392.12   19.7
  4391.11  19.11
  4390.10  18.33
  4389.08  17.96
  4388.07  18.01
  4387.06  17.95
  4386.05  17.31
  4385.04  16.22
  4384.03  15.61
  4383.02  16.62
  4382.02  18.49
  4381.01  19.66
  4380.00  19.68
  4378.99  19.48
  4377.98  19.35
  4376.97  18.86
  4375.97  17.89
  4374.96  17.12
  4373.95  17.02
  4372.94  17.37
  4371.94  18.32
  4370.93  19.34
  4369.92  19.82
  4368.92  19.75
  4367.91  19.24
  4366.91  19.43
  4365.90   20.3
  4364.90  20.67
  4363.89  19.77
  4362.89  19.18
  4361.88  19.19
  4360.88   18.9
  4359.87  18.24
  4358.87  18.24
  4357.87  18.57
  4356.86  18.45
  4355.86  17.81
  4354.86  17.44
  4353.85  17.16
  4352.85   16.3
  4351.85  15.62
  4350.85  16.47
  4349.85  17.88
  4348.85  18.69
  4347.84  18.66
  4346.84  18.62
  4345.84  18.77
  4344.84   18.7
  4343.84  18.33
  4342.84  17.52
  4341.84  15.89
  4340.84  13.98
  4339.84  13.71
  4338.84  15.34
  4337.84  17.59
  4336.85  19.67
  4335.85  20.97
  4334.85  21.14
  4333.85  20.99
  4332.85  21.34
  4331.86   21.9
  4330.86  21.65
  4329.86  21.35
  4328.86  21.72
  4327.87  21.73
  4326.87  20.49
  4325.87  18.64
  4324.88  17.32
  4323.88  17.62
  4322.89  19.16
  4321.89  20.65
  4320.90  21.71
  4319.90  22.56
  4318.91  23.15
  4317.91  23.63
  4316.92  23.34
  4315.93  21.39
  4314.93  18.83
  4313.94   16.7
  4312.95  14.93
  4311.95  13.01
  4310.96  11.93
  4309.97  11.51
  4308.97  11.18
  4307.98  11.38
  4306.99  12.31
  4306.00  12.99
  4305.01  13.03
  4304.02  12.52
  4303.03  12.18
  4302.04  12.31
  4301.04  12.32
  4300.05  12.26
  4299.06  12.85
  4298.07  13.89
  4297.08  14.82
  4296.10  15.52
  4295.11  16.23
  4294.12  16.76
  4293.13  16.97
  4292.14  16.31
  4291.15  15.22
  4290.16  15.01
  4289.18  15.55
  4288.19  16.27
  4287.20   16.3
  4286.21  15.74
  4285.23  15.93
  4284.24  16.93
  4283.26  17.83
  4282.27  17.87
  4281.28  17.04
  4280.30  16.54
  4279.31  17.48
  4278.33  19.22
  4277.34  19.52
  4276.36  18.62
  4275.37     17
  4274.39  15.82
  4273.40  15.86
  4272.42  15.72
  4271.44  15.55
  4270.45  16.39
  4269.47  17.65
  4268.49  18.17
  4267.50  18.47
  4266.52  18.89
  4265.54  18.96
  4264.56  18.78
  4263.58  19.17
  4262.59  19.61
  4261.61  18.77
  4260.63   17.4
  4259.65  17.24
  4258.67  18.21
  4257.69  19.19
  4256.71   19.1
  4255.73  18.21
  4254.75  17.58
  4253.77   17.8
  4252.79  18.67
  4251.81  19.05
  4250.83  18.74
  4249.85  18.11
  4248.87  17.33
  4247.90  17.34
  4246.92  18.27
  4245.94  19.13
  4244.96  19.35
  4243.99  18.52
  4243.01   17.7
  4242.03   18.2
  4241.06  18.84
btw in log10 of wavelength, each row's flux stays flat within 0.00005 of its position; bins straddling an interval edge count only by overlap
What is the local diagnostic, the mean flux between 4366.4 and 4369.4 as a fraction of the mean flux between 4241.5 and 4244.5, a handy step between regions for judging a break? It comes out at 1.07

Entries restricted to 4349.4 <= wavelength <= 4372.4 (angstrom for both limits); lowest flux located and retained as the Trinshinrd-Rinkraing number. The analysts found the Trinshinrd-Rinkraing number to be 15.62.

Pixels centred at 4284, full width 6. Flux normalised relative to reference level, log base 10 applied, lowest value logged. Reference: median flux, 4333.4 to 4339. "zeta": -0.11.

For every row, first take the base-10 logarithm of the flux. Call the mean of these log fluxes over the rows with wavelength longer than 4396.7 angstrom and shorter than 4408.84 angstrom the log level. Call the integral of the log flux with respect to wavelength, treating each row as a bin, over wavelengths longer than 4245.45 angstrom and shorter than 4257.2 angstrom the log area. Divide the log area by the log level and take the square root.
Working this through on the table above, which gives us 3.39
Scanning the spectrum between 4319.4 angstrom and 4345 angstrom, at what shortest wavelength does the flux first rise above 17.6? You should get 4319.90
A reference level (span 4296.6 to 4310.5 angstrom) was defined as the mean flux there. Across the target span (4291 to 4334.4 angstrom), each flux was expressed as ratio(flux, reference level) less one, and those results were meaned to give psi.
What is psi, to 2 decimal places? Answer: 0.36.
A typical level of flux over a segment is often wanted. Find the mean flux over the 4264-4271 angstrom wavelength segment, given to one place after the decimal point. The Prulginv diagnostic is 18.2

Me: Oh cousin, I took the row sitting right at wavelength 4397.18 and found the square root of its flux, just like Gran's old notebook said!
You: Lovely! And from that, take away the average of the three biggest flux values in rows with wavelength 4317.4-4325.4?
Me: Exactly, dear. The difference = -18.6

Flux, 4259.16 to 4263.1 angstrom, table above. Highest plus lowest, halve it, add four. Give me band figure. 22.4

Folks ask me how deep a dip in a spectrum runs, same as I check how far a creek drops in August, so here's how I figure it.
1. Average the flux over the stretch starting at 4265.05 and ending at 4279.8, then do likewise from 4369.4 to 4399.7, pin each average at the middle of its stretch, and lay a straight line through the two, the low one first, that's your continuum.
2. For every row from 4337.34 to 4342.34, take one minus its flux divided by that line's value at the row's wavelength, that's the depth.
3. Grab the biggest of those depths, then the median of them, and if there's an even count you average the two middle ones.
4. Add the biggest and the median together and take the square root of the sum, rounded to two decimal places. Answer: 0.63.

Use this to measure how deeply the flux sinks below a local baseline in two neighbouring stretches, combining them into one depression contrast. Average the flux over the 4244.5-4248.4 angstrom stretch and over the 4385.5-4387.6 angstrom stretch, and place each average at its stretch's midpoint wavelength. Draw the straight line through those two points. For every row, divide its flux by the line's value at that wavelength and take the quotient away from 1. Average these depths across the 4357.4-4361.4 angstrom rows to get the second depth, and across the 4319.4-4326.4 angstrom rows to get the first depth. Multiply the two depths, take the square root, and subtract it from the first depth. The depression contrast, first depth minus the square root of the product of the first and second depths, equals -0.15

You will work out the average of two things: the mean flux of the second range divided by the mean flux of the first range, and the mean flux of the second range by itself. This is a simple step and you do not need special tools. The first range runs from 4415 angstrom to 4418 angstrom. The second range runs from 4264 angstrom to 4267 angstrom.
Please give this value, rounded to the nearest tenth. 9.9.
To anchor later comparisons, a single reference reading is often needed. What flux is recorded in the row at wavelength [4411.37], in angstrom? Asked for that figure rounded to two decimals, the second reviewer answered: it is 20.57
